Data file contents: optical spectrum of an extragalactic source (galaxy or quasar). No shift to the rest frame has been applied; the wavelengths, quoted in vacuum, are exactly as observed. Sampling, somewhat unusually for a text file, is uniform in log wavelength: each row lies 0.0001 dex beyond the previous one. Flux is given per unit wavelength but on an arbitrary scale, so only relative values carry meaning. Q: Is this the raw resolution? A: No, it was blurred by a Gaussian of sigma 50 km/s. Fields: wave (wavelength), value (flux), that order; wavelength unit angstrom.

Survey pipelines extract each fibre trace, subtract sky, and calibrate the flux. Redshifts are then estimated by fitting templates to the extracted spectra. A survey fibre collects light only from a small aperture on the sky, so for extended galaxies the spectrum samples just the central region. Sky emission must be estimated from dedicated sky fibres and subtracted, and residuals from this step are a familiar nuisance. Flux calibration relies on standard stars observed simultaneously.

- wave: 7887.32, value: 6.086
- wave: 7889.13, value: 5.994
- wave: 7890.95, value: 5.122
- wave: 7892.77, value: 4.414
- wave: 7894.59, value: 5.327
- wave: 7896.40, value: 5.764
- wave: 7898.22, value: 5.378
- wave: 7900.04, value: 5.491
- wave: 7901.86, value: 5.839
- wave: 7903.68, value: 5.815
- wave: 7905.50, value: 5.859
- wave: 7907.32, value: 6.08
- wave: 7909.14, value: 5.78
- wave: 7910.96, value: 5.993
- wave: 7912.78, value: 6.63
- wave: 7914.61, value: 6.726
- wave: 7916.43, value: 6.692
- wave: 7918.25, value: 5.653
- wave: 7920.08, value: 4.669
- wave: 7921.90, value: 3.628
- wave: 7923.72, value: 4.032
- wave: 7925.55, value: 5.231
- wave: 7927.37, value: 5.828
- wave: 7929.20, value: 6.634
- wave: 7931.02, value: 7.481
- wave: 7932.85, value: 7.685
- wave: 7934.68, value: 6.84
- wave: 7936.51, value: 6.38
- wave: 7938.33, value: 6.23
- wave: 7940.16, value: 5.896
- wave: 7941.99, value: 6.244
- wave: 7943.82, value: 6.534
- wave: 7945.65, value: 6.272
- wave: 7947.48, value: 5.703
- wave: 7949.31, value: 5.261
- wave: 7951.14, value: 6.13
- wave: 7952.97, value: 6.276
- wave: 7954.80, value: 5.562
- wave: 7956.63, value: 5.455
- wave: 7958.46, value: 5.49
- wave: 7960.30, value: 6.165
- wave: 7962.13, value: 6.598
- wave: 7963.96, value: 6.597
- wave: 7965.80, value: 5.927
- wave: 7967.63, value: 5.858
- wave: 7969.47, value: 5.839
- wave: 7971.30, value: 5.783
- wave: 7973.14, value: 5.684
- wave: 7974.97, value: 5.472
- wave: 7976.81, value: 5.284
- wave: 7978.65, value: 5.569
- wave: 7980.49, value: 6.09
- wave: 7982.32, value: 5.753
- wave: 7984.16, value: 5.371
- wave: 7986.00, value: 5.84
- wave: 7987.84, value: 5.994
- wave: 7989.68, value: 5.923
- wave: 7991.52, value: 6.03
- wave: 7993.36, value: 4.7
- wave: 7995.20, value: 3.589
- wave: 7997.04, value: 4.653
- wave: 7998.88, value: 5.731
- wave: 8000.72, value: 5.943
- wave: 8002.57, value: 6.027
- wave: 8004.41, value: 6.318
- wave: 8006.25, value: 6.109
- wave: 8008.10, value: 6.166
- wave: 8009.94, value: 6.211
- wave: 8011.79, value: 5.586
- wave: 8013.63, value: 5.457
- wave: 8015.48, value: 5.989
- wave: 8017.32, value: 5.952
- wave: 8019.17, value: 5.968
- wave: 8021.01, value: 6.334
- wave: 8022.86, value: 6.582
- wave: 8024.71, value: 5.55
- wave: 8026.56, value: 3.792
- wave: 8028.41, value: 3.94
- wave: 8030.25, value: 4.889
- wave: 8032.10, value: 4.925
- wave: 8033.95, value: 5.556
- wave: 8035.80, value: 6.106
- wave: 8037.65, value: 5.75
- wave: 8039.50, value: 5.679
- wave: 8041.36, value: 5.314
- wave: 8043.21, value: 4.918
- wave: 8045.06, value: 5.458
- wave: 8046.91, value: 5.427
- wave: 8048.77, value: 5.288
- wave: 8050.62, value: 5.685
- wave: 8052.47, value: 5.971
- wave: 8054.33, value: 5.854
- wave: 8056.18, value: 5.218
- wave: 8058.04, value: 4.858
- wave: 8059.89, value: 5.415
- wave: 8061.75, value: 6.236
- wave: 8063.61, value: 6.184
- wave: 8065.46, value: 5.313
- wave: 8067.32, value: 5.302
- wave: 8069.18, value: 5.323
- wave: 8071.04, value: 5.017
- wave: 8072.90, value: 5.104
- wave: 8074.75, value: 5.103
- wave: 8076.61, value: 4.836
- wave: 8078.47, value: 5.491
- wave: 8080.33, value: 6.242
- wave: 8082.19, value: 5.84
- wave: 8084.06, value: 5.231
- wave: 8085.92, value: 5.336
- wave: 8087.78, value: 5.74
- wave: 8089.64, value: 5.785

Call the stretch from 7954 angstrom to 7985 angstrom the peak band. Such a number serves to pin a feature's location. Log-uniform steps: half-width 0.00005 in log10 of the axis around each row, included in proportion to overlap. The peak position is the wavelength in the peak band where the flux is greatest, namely 7962.13 angstrom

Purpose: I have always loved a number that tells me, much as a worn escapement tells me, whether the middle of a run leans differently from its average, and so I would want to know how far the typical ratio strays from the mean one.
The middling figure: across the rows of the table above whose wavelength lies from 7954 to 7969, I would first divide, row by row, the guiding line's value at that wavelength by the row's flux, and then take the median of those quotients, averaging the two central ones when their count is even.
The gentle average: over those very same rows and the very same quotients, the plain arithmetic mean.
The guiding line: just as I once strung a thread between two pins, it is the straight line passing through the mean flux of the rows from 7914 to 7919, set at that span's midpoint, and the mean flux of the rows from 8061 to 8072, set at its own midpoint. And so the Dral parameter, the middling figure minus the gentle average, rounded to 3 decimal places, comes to 0.001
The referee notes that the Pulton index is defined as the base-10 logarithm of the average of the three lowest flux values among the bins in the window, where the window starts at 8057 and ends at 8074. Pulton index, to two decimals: 0.70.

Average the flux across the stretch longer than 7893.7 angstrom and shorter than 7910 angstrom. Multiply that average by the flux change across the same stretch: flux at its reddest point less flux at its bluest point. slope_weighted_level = 2.6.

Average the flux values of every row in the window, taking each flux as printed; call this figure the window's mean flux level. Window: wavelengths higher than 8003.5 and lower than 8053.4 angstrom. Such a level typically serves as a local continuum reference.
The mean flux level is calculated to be 5.59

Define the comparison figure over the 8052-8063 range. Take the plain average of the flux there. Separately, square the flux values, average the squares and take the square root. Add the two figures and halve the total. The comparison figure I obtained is 5.60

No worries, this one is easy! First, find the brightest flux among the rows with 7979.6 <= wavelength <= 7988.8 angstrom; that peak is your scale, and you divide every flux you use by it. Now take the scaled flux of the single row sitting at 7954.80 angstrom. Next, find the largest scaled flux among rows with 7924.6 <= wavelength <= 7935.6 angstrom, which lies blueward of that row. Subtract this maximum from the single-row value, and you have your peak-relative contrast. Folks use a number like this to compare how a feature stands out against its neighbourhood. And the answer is -0.35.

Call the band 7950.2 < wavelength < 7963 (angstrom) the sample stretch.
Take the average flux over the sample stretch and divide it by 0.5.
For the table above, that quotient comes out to 11.9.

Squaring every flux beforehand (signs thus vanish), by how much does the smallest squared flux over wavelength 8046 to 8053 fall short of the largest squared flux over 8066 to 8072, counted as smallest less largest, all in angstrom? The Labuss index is 0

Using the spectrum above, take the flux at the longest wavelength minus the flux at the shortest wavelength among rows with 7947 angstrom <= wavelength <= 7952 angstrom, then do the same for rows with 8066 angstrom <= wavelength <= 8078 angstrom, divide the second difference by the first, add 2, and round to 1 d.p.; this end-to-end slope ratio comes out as 0.9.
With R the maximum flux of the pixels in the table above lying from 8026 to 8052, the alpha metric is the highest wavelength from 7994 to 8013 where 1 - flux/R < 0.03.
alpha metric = 8009.94 angstrom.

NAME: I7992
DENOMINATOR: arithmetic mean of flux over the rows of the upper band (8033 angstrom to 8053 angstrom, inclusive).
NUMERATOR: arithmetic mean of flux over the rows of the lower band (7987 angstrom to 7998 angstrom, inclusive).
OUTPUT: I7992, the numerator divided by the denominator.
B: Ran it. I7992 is 0.93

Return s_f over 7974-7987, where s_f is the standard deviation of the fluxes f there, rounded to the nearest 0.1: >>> 0.3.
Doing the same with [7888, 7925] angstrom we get 0.8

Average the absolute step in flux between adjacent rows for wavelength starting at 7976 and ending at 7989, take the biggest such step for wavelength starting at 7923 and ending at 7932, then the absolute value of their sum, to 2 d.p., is 1.56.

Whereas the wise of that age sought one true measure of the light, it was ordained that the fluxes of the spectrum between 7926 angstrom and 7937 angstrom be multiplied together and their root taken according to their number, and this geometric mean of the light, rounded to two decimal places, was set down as 6.78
